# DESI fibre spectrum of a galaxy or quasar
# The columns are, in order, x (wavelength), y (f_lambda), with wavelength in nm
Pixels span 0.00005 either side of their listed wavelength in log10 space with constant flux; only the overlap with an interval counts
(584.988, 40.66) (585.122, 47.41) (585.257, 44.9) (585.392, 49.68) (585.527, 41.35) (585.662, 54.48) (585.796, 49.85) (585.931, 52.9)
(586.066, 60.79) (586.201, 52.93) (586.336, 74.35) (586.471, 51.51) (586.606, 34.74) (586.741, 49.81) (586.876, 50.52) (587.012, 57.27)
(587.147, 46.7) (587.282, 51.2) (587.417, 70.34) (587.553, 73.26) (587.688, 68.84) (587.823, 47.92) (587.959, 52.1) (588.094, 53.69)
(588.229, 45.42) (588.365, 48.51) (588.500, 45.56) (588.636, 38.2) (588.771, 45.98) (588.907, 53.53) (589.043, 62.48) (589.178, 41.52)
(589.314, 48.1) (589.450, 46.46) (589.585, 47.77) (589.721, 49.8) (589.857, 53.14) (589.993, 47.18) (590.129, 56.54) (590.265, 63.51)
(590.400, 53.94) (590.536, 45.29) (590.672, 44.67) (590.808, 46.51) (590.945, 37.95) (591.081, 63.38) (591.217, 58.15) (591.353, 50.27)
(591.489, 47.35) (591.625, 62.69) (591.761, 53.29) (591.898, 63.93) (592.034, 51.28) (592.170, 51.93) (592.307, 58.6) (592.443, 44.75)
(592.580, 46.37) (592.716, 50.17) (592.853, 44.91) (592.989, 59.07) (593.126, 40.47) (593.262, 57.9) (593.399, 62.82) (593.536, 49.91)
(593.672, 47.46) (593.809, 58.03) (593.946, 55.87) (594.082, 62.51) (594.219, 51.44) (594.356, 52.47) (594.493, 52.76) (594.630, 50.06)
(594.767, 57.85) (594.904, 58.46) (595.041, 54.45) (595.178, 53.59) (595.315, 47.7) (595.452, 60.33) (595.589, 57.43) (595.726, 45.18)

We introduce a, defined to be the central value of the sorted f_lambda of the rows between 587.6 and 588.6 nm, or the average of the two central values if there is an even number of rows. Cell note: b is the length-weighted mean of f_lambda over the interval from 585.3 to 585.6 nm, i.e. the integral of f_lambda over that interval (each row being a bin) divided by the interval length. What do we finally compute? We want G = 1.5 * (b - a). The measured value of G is -4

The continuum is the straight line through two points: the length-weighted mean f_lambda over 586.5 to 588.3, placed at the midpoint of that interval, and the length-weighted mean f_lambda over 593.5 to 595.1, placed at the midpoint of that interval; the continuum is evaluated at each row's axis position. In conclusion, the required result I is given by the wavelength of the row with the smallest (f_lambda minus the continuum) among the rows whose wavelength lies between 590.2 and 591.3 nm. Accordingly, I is 590.945 nm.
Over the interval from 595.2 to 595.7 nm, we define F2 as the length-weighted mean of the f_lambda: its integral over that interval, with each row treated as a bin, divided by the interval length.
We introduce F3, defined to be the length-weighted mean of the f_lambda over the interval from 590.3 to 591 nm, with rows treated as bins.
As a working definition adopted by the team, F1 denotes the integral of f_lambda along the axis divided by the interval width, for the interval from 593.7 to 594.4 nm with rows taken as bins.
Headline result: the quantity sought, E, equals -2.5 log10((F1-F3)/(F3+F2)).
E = 2.6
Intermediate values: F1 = 55.7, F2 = 54.2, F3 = 47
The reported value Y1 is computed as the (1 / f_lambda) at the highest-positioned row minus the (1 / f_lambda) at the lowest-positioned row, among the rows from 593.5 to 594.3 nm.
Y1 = -0.001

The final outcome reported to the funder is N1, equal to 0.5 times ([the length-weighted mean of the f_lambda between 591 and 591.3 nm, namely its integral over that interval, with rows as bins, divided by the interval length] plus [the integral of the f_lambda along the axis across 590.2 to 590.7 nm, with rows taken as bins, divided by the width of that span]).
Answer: 55.9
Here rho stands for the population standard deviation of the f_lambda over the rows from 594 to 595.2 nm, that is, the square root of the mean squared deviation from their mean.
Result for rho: 4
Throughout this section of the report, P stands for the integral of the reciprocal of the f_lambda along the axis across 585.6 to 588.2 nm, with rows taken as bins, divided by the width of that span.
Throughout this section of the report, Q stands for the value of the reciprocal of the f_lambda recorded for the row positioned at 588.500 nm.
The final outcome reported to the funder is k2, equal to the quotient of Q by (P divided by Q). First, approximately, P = 0.0187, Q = 0.0219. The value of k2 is 0.0258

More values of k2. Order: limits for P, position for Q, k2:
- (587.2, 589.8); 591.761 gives 0.0178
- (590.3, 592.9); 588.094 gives 0.0175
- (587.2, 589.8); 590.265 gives 0.0125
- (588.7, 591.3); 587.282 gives 0.0190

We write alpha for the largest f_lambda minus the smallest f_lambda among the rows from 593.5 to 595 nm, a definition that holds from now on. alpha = 15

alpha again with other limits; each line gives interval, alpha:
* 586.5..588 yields 39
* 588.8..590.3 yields 22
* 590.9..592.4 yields 26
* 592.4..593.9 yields 22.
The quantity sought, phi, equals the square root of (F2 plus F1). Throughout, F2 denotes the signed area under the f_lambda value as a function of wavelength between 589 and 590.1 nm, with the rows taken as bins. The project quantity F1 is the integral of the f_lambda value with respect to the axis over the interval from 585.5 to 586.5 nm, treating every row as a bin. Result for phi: 10.5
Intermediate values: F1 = 55.5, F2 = 54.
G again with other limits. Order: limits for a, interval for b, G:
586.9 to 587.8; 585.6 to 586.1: -13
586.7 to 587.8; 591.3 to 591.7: -1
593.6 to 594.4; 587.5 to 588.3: 4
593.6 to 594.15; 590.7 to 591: -22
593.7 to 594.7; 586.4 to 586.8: -11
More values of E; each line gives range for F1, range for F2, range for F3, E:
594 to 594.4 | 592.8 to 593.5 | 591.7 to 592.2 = 6.2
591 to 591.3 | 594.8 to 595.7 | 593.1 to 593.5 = 3.5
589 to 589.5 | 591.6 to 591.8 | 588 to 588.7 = 4.0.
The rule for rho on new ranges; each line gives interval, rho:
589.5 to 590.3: 6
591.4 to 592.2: 6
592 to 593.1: 5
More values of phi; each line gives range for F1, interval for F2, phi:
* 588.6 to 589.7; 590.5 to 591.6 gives 10.4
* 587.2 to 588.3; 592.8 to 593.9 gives 11.0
